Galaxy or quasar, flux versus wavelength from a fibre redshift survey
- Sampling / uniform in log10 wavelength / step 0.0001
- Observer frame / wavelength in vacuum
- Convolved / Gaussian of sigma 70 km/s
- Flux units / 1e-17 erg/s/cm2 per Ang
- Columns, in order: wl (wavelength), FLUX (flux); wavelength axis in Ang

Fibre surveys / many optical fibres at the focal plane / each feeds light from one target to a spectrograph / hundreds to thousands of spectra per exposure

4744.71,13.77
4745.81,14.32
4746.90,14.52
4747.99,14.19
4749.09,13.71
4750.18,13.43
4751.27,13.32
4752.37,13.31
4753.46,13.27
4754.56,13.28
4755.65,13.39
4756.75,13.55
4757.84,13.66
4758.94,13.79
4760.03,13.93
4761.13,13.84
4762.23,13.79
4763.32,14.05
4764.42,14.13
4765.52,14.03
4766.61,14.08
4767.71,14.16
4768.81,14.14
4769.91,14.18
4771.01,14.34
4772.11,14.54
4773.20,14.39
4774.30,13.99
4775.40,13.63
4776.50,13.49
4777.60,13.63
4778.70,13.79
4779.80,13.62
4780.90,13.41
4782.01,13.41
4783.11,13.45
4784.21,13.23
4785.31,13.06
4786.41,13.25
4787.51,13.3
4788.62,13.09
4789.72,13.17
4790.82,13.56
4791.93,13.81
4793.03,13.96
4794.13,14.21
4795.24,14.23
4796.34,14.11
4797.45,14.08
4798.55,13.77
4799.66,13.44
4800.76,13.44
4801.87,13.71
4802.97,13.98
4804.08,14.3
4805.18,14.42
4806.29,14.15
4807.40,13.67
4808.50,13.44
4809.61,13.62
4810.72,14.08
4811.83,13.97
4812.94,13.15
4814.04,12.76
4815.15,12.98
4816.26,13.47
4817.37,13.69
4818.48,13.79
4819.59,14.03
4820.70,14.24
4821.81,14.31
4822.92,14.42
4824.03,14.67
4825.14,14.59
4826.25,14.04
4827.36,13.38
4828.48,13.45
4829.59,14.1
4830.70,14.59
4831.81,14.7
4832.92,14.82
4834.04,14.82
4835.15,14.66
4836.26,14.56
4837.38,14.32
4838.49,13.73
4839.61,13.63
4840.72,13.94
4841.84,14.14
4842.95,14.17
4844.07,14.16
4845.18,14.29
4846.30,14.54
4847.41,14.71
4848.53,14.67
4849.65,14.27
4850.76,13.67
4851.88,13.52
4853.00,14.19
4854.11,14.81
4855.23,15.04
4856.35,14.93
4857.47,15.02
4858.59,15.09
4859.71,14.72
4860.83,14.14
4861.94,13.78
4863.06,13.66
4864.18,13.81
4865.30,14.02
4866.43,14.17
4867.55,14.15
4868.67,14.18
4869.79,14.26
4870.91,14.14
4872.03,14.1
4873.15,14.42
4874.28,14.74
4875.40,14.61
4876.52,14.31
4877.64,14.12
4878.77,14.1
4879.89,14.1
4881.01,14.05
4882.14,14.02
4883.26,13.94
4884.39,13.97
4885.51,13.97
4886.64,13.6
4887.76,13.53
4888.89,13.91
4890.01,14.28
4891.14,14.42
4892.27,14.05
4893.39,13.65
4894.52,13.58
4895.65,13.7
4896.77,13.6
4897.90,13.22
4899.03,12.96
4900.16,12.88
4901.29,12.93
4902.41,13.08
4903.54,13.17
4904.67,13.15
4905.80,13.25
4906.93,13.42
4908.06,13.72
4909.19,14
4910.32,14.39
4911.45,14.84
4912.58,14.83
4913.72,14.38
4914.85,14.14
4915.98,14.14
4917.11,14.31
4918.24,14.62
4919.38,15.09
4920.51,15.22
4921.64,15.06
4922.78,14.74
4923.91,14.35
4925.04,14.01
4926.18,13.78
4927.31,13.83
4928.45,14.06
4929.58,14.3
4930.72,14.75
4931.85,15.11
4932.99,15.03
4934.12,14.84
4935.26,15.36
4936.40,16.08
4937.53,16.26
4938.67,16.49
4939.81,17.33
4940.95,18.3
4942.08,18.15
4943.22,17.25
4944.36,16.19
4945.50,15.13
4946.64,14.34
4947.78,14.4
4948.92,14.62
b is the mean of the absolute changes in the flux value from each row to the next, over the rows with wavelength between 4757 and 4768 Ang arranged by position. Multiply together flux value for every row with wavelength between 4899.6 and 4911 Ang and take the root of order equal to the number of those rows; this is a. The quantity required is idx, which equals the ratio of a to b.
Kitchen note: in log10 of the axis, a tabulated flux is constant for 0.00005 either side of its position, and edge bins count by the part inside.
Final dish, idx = 123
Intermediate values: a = 13.4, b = 0.11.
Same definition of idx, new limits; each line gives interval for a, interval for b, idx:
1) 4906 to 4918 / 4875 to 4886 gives 183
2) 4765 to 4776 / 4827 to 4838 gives 66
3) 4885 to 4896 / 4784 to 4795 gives 72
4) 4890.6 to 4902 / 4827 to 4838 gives 63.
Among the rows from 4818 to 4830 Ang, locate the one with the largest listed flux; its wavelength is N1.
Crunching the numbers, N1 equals 4824.03 Ang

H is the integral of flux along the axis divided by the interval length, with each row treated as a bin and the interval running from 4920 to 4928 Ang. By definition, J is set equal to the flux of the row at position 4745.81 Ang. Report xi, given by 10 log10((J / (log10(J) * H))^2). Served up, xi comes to -1.31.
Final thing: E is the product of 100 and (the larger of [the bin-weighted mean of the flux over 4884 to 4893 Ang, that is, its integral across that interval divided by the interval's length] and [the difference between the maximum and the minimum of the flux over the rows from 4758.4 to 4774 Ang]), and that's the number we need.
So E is 1397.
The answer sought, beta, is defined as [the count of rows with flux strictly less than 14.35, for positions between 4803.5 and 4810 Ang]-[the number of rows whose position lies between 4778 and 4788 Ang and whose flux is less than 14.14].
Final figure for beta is -4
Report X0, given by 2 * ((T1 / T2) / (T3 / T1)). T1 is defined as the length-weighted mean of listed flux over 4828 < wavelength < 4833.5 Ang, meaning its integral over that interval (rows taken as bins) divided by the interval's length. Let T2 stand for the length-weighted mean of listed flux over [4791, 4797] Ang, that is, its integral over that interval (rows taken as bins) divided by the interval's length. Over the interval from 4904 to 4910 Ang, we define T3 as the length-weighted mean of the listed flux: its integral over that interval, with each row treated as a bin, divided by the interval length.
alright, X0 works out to 2.17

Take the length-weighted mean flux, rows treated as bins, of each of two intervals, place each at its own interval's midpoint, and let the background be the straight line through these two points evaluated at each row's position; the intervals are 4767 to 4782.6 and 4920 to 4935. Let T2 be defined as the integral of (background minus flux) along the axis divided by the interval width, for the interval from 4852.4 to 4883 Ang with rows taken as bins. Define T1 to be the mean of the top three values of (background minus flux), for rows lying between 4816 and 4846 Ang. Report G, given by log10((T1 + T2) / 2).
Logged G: -0.48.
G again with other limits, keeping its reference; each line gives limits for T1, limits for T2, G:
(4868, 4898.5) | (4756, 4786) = -0.29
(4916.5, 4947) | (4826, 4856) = -0.52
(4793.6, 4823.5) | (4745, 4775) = -0.28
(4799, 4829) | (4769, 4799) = -0.18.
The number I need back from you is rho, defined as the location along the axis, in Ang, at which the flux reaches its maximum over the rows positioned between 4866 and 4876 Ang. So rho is 4874.28 Ang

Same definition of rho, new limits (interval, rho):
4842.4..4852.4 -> 4847.41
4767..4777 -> 4772.11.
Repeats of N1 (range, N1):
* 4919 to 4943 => 4940.95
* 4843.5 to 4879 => 4858.59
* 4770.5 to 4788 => 4772.11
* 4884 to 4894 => 4891.14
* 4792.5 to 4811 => 4805.18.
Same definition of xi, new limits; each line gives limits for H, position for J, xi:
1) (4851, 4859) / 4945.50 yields -1.13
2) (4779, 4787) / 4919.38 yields -0.37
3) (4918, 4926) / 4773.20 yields -1.44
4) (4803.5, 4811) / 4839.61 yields -1.29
